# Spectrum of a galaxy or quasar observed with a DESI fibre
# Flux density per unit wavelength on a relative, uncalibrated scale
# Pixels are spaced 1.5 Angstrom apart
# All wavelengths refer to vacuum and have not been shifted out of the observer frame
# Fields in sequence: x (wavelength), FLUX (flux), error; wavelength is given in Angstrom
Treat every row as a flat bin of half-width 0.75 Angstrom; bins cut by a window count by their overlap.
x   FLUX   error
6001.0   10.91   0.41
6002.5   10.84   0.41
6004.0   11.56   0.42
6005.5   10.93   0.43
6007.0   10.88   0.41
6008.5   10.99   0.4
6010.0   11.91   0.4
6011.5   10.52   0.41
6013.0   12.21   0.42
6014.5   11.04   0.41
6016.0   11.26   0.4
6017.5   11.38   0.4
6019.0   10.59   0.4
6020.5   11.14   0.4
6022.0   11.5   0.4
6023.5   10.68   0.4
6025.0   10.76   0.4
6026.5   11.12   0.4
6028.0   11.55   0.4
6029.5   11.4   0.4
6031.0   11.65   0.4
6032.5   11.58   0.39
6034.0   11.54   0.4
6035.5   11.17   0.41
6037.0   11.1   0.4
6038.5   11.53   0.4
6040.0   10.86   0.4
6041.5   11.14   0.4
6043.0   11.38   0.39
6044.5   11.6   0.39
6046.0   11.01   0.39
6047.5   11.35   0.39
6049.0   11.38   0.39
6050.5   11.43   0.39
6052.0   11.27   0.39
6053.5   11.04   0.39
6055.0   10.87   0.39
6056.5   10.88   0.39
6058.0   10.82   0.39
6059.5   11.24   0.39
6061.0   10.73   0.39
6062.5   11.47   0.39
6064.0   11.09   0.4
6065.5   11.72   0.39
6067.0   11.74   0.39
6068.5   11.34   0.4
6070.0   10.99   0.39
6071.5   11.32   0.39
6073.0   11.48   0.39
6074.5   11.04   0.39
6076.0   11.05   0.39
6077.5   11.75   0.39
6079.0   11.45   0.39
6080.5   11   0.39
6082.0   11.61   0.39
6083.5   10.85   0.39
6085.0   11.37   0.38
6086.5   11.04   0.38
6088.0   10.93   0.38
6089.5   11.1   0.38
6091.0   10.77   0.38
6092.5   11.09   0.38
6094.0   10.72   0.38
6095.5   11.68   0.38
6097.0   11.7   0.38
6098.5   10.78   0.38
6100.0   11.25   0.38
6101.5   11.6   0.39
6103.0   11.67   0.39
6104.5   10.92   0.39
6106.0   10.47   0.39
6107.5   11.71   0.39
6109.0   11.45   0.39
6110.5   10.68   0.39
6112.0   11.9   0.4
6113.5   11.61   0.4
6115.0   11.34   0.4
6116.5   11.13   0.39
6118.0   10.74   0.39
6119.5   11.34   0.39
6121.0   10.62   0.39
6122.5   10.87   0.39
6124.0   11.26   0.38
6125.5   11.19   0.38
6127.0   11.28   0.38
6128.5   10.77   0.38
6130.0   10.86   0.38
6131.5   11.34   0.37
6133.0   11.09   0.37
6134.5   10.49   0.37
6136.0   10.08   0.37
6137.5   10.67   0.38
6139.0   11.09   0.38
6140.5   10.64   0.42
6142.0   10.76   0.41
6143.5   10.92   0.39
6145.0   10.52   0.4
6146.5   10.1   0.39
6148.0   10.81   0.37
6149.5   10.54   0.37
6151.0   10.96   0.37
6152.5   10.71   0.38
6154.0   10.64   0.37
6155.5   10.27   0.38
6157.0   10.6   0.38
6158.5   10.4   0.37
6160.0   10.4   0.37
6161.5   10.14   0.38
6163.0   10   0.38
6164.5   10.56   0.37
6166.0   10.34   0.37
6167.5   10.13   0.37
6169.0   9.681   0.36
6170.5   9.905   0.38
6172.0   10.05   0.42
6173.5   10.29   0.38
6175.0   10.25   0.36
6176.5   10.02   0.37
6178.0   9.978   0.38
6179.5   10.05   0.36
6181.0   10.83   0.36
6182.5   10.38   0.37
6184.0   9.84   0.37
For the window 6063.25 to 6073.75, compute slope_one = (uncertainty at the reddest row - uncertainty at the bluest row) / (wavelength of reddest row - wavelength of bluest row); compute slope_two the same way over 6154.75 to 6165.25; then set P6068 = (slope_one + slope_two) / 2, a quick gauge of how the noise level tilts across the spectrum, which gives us -0.0011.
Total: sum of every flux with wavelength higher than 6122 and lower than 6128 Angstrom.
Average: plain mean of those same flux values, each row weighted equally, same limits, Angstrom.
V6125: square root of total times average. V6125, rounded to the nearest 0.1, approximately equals 22.3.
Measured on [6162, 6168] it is 20.5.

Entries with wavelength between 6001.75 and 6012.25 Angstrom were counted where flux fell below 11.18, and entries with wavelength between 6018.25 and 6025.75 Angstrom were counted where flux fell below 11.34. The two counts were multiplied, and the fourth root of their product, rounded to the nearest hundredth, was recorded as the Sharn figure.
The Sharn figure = 2.11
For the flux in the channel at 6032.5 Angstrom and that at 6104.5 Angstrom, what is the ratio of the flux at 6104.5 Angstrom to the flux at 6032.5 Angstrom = 0.94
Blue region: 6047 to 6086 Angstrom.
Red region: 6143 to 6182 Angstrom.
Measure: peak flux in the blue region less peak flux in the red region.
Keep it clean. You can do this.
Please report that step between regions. 0.8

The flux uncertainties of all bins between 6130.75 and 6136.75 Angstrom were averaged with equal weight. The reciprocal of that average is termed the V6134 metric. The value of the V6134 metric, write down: 2.70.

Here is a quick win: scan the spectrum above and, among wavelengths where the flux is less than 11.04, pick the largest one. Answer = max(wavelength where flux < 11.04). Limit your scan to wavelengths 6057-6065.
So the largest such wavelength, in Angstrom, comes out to 6061.0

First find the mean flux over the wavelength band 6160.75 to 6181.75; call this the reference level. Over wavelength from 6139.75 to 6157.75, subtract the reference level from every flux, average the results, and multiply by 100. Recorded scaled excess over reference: 46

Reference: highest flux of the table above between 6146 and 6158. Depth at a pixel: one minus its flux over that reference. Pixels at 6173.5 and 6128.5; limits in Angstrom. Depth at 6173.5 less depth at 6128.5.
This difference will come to 0.04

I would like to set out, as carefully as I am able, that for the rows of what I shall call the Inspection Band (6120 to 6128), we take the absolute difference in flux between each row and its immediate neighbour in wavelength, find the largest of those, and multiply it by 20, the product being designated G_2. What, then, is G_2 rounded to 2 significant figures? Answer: 7.8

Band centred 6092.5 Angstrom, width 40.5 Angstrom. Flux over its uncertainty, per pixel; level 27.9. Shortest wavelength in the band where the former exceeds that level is 6073.0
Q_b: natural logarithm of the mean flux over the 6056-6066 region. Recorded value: 2.41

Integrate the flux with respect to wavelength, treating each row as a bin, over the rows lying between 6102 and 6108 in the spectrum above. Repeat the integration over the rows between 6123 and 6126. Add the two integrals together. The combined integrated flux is 101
